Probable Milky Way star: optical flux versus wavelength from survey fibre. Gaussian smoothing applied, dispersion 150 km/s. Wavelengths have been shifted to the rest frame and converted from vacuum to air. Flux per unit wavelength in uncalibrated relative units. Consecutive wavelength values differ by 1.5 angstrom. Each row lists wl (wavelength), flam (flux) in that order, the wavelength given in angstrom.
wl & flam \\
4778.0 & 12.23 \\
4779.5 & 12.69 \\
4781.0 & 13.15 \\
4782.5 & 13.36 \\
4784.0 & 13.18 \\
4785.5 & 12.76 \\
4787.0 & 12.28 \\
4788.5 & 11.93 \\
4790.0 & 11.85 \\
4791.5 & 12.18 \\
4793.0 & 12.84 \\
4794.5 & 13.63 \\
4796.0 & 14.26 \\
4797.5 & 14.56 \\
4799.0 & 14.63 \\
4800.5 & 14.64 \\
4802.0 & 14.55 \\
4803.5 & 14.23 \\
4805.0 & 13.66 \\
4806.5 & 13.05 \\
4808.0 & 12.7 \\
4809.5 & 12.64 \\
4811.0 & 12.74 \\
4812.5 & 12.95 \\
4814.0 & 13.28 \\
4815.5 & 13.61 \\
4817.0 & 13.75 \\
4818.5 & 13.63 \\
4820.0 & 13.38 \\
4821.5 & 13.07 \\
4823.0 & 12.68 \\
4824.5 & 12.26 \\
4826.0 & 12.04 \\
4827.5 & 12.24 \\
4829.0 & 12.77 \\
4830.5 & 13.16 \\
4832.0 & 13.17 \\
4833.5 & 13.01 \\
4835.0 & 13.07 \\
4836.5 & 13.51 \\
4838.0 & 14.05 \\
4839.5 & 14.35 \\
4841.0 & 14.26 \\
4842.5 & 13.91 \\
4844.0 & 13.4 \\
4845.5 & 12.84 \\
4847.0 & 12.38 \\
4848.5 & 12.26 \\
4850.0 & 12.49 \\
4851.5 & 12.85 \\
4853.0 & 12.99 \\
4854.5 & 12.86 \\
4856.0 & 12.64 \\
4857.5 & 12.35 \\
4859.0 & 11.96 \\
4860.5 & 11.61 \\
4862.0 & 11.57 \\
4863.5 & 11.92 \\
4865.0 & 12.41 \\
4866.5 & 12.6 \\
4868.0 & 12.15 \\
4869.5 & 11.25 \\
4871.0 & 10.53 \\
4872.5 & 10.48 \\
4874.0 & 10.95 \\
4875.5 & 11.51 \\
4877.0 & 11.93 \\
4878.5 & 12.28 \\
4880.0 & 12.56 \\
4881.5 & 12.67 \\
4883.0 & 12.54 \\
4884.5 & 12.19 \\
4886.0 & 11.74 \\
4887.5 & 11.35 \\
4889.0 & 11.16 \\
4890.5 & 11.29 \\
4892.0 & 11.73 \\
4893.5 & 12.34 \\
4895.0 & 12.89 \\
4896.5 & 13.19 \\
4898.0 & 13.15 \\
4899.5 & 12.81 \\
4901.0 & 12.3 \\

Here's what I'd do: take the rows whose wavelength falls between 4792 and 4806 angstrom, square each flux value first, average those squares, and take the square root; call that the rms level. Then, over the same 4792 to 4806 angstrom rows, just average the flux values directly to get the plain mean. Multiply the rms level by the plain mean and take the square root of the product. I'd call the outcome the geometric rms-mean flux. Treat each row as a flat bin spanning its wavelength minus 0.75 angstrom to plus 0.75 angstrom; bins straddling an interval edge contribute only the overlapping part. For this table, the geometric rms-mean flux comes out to 14.1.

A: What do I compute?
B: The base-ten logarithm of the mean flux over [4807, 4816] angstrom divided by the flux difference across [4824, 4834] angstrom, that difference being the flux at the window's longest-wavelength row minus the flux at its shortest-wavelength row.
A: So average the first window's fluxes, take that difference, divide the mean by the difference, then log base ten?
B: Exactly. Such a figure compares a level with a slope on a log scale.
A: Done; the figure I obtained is 1.24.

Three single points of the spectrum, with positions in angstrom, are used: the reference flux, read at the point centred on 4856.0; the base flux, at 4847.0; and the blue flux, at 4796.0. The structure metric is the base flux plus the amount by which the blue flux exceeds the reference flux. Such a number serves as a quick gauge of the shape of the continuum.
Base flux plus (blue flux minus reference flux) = 14.0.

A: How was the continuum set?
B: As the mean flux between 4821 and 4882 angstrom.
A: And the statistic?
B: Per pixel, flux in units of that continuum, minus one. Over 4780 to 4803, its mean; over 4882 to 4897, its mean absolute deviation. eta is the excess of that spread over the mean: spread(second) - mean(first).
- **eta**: -0.02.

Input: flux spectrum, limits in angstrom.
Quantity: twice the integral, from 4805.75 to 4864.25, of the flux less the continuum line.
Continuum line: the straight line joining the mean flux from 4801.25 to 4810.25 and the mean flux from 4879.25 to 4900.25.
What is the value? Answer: -17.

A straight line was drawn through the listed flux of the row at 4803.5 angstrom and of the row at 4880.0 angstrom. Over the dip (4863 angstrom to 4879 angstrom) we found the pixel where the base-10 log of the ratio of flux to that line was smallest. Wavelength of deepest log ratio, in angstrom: 4872.5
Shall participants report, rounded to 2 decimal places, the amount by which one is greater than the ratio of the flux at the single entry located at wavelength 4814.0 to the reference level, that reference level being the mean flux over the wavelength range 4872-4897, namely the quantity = -0.11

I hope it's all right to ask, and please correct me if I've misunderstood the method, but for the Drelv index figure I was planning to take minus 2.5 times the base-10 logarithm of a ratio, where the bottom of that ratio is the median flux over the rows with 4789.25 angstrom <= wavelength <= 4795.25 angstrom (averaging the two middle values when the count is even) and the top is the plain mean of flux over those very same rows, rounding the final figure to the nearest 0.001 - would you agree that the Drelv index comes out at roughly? -0.010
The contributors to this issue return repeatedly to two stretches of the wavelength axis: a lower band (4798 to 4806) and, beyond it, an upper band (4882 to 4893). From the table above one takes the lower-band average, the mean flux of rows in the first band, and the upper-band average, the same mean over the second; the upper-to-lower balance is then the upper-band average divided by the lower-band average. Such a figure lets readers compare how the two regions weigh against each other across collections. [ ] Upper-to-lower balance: 0.82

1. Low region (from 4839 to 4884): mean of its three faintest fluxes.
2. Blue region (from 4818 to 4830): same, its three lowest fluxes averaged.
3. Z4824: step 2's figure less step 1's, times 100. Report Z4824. 153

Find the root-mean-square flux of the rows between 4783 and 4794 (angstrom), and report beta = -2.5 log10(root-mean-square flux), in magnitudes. -2.74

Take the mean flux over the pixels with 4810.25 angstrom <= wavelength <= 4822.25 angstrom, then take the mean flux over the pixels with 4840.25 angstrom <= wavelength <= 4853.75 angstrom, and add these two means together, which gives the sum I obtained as 26.3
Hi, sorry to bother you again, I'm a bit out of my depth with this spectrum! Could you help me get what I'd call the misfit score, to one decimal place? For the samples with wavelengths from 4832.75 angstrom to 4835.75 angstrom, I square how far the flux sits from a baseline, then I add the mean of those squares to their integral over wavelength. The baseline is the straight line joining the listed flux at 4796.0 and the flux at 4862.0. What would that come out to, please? 0.5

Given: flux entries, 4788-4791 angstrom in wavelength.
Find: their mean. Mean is 11.9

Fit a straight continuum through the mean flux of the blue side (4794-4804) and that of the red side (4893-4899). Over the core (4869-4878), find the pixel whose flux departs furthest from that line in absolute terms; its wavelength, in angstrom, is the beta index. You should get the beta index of 4872.5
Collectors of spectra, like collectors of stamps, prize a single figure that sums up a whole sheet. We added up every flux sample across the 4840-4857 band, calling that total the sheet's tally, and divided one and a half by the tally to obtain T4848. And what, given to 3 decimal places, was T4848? 0.010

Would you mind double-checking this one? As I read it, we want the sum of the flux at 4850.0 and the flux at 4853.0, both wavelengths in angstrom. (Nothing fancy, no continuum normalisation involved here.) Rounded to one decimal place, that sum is 25.5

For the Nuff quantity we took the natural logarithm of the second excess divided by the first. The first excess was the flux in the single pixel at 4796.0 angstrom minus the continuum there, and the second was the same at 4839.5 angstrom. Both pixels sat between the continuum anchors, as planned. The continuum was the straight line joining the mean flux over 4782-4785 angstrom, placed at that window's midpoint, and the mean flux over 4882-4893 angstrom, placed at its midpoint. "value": 0.5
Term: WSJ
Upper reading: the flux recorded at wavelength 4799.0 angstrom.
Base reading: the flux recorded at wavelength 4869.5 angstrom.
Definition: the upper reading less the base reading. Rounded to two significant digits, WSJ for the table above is 3.4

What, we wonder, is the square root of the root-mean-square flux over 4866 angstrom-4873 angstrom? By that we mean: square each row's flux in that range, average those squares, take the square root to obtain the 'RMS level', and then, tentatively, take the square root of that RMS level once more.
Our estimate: 3.38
